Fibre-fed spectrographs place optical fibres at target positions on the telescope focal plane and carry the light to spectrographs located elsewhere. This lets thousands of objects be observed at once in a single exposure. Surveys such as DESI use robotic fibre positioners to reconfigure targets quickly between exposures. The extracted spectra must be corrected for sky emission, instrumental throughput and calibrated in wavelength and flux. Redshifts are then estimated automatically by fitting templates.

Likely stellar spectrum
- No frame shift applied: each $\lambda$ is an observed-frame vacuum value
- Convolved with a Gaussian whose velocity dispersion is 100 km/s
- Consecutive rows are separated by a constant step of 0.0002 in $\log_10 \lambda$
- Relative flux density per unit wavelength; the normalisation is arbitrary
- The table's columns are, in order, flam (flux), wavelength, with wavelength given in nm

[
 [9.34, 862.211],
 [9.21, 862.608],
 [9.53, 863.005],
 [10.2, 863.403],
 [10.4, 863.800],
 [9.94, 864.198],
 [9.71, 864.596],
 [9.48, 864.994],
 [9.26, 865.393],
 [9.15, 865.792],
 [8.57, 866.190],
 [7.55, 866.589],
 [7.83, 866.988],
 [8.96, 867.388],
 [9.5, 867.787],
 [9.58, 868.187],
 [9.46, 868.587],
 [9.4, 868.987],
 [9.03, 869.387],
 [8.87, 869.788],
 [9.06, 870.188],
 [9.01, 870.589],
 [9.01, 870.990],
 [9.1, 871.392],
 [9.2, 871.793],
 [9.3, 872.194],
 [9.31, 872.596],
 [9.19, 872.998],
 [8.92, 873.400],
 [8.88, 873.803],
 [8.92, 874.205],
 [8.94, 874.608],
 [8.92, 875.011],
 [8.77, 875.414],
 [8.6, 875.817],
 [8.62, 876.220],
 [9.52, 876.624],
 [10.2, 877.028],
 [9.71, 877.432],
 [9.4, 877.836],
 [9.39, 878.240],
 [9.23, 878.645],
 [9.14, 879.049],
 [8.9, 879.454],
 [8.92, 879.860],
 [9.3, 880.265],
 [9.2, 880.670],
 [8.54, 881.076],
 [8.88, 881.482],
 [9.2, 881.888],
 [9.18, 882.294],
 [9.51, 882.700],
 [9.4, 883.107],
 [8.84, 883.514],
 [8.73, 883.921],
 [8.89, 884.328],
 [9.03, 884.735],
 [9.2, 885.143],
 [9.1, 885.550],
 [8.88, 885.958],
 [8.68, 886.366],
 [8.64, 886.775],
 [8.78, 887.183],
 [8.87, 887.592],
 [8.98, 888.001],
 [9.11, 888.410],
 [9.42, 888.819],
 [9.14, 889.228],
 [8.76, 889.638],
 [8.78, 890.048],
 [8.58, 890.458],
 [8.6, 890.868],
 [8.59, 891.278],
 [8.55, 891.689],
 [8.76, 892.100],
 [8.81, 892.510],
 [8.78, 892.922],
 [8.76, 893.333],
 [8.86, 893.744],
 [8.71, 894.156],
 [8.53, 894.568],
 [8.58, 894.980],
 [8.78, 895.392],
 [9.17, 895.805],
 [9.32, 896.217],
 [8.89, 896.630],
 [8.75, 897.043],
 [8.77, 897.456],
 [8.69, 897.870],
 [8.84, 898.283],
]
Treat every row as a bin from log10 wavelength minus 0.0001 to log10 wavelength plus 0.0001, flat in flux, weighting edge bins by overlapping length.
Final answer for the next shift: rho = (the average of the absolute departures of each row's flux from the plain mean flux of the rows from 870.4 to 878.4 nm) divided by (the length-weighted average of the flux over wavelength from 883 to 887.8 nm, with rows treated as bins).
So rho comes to 0.033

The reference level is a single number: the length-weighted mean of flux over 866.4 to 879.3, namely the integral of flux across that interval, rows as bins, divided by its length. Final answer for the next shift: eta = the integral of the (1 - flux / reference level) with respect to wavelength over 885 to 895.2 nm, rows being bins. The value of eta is 0.30 nm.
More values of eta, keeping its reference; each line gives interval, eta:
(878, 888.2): 0.07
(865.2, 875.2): 0.09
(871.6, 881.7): -0.04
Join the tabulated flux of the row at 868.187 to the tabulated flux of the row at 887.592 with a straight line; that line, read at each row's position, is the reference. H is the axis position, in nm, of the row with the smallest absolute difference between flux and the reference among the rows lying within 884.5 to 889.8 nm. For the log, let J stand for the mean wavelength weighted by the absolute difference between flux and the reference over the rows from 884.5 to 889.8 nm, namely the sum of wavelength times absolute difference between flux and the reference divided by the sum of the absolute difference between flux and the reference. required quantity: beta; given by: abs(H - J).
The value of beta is 0.03 nm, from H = 887.592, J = 887.56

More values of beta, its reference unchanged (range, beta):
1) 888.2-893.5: 0.10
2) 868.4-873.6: 2.30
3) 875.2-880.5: 1.59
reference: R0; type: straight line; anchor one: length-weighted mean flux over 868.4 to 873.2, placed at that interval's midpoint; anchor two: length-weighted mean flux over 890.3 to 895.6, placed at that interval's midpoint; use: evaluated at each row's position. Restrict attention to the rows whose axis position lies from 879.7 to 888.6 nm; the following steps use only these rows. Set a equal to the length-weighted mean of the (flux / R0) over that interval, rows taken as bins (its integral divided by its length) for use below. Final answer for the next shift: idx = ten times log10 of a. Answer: 0.06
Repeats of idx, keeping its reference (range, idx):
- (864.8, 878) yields -0.04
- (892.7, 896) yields 0.06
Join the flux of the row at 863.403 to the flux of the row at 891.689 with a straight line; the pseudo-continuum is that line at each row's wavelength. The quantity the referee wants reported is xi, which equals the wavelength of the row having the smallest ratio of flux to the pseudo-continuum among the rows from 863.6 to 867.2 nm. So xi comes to 866.589 nm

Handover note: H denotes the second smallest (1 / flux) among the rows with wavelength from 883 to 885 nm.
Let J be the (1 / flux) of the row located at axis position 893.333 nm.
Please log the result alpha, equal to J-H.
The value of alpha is 0.003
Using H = 0.111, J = 0.114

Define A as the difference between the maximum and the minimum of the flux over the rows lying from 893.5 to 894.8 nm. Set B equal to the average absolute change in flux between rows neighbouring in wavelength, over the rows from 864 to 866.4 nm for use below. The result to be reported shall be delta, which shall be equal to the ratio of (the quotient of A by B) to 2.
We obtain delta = 0.6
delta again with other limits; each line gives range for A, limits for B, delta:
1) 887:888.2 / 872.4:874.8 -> 1.0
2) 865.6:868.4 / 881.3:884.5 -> 4.4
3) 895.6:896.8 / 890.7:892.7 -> 2.8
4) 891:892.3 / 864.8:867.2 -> 0.2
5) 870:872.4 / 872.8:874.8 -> 1.6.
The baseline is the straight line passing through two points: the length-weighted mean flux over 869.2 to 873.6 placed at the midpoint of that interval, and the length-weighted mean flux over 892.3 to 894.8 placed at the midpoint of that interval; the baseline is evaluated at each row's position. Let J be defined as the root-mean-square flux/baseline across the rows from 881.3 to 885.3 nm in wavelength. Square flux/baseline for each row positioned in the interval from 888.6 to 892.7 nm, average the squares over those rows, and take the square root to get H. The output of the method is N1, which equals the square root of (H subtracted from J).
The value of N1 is 0.14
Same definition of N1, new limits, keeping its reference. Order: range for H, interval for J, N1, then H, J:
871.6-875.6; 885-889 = 0.13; 0.998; 1.01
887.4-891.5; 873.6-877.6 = 0.04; 1.009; 1.01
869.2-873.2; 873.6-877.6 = 0.10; 1.002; 1.01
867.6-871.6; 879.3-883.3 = 0.10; 1.009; 1.02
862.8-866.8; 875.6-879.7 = 0.09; 1.023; 1.03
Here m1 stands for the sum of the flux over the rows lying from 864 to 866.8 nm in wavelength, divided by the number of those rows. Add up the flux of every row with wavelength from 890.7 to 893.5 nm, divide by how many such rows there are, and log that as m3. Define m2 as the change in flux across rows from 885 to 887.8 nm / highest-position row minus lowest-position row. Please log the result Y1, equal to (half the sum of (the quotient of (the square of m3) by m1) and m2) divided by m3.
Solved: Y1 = 0.459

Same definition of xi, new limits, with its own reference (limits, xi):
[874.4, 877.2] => 875.817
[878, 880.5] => 879.454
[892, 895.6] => 894.568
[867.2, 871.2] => 867.388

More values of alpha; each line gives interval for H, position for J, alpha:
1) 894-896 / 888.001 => -0.003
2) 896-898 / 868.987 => -0.006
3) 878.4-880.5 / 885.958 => 0.004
